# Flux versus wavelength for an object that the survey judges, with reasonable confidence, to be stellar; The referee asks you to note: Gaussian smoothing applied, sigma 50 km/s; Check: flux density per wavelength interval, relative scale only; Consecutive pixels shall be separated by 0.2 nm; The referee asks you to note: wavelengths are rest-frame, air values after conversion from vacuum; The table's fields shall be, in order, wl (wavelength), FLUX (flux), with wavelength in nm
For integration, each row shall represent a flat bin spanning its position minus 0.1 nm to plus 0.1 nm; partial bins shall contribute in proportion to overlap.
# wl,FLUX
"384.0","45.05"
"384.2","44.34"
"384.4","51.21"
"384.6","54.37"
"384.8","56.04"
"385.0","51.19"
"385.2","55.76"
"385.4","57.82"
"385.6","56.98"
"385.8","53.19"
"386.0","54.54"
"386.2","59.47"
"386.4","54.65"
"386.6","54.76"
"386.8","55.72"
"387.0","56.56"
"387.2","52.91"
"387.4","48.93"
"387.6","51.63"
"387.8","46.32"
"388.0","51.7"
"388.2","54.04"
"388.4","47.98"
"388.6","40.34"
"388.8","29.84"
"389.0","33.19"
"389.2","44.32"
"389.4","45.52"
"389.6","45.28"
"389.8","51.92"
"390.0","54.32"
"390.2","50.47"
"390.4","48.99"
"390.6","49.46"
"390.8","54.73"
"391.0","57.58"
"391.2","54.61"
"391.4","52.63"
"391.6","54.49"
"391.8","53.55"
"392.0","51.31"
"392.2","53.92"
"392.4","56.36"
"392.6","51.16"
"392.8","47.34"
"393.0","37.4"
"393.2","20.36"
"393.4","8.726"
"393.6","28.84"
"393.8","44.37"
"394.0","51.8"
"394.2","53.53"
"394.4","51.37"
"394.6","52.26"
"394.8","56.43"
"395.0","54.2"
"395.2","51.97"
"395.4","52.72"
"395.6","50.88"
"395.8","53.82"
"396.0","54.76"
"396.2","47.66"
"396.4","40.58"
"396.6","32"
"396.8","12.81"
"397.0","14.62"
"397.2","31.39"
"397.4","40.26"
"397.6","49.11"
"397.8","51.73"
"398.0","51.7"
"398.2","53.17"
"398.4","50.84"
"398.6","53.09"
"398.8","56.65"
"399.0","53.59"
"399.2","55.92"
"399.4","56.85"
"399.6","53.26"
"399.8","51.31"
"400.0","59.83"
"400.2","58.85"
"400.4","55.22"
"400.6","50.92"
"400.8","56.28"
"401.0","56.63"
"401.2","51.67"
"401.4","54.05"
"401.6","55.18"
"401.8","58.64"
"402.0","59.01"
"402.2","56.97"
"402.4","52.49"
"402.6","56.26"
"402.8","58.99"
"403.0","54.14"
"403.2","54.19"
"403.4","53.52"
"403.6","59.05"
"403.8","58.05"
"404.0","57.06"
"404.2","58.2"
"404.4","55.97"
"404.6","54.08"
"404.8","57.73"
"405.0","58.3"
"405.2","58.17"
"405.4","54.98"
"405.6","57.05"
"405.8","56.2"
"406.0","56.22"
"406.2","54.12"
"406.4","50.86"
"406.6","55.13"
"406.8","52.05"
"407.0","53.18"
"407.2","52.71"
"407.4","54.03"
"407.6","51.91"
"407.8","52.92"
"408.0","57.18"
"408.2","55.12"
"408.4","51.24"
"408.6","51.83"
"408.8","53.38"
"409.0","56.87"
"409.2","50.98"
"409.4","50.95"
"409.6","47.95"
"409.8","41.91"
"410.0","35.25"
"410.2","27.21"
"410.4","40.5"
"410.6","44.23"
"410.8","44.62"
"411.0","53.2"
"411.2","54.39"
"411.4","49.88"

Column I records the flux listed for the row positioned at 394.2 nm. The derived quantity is 53.53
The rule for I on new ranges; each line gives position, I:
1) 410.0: 35.25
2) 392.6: 51.16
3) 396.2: 47.66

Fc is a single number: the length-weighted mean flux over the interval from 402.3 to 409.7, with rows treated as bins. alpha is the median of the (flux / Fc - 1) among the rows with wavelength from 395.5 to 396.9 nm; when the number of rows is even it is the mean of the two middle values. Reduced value -0.13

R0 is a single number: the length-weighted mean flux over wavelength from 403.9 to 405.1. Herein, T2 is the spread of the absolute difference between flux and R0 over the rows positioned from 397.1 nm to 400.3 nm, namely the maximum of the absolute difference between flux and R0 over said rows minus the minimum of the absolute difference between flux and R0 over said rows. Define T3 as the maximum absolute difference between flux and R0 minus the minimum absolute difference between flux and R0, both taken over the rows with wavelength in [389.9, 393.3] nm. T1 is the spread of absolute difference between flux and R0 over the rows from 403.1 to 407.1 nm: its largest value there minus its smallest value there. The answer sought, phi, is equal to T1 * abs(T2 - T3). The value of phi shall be 62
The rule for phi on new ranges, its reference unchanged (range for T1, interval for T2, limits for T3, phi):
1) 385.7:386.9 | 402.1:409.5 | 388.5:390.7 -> 47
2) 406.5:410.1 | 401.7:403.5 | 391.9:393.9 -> 936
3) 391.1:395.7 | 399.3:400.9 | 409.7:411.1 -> 957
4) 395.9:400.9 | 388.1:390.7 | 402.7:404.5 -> 937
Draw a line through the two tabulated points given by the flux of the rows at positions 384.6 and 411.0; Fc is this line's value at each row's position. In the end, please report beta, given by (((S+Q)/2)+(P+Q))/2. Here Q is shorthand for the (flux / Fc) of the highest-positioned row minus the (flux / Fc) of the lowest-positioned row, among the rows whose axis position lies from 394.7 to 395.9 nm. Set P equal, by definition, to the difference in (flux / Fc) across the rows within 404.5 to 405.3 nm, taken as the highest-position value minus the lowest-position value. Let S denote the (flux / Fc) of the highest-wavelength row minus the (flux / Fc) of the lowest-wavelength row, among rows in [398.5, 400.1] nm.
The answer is 0.03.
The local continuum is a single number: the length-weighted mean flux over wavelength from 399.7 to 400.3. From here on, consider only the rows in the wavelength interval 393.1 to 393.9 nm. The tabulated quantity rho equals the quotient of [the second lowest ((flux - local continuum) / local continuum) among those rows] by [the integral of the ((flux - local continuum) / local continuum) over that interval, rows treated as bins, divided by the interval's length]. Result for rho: 1.17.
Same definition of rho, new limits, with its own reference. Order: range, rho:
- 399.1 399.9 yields 1.46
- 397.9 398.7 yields 1.11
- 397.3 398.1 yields 0.89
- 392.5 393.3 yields 1.09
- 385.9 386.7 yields 2.49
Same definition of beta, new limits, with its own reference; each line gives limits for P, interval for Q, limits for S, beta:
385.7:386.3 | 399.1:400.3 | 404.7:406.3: 0.08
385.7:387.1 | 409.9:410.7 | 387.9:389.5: 0.13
